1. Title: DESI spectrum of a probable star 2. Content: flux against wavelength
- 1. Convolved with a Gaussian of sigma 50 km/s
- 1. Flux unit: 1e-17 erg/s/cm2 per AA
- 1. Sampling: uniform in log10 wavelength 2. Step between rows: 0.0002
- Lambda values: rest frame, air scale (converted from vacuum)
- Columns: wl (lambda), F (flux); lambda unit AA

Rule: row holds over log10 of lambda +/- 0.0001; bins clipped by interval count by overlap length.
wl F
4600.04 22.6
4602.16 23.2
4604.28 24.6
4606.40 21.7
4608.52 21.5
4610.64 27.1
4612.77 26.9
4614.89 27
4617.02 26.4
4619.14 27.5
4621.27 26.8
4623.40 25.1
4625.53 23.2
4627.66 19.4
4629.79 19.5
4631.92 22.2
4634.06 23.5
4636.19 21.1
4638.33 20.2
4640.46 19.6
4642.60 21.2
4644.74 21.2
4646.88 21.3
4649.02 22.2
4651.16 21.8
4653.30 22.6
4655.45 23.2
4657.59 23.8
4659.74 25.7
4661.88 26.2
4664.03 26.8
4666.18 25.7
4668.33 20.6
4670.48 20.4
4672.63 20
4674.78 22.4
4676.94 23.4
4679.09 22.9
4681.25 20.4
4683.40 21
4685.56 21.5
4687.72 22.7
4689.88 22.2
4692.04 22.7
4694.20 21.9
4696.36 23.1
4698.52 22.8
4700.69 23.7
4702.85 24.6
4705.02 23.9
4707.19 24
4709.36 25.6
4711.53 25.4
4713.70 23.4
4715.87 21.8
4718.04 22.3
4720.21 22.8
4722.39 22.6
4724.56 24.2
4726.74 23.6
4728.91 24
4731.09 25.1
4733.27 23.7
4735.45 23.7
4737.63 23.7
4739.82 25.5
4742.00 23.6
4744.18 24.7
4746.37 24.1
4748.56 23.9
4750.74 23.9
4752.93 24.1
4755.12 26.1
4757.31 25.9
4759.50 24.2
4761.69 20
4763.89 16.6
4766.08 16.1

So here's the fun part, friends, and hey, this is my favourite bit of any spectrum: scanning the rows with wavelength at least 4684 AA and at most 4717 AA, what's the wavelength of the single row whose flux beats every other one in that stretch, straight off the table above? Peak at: 4709.36 AA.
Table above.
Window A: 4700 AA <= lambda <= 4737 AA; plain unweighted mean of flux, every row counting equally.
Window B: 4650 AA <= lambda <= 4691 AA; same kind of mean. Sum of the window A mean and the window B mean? 46.6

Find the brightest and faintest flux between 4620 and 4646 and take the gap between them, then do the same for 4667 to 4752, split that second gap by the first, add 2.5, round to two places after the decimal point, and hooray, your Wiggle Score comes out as 3.26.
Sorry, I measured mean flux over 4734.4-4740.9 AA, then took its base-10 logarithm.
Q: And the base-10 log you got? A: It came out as 1.39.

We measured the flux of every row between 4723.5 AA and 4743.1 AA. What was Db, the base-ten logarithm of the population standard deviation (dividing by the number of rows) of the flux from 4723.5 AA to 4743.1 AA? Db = -0.18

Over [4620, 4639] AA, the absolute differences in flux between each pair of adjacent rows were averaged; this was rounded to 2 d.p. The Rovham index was 1.85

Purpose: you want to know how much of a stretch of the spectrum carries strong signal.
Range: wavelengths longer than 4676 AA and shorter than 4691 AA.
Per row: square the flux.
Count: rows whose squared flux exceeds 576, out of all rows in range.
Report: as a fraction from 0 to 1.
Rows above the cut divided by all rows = 0.0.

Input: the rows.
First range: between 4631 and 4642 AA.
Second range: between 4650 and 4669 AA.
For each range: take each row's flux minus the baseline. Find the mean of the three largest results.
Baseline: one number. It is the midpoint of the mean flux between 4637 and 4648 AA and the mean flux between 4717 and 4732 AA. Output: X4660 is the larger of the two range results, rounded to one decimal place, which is 4.1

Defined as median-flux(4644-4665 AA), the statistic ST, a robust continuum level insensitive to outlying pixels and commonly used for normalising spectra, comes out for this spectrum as 22.9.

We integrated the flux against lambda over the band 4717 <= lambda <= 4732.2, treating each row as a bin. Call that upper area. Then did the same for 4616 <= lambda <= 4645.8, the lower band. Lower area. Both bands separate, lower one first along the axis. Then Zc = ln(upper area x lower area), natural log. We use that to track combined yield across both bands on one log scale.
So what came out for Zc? 12.4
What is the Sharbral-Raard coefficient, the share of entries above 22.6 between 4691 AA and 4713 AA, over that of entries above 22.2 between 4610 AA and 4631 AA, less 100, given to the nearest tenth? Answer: -98.9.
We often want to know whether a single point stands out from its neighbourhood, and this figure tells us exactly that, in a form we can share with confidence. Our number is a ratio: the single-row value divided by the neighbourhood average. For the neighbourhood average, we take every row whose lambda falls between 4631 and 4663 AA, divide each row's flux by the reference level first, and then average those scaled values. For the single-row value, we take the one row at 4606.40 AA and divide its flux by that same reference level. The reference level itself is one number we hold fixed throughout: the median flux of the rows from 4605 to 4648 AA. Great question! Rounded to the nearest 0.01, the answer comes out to 0.97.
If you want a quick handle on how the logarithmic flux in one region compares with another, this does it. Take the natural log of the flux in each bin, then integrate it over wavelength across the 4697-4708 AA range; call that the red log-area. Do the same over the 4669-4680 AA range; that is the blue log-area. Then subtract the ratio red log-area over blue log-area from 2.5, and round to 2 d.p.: 1.47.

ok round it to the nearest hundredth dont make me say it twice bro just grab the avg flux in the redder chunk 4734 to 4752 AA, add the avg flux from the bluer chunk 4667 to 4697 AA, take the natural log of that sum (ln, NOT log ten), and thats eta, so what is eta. 3.83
